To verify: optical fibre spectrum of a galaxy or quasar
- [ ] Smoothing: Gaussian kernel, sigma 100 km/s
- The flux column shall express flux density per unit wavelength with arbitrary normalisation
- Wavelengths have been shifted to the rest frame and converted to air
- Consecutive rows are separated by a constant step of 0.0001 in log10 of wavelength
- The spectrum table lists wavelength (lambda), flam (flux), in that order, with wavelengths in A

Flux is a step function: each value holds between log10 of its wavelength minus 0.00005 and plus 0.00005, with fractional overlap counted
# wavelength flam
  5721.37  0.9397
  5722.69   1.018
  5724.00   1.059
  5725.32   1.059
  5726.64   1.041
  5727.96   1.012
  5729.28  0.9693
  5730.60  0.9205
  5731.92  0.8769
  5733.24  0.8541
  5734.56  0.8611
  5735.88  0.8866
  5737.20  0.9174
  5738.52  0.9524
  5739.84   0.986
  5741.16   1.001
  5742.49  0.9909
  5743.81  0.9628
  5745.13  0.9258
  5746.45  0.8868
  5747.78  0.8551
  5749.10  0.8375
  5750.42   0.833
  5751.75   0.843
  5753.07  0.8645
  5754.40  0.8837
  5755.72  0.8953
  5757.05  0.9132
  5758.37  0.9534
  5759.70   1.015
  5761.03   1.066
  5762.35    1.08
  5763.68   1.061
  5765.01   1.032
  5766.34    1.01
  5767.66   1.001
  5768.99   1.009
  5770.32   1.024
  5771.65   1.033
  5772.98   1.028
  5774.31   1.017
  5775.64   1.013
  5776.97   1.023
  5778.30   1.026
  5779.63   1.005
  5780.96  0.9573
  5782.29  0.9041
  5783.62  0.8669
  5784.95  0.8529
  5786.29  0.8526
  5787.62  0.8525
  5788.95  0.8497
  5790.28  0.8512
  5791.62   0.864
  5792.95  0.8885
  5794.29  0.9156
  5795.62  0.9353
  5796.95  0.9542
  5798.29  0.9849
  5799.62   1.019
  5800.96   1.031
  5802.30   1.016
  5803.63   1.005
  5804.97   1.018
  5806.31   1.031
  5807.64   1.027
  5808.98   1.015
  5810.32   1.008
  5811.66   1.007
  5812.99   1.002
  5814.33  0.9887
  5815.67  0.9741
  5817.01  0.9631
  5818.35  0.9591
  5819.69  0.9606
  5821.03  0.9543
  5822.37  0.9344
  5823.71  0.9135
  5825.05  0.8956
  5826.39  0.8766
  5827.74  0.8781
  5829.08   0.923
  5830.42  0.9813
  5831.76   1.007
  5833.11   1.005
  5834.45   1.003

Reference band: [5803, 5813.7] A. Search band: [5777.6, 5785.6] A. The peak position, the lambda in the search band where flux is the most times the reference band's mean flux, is 5778.30 A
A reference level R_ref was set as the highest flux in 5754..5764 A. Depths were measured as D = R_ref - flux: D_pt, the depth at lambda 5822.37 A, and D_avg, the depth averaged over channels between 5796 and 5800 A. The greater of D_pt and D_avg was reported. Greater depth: 0.146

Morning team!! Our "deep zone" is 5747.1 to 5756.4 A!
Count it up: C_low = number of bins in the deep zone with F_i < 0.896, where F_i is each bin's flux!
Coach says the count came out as 7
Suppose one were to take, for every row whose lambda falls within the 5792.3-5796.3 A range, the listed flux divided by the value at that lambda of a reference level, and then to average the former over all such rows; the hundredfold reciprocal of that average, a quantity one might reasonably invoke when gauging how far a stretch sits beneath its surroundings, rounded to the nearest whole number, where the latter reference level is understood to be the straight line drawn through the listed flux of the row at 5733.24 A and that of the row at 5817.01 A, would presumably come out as 102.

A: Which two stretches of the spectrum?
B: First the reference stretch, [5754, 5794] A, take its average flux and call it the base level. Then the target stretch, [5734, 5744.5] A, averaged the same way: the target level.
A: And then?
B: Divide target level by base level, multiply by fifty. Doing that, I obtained 49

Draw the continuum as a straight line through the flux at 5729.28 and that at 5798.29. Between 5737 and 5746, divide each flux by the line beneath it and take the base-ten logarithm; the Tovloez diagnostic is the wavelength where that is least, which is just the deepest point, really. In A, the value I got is 5737.20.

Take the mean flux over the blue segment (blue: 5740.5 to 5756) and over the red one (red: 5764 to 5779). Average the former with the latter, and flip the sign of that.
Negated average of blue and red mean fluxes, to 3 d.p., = -0.959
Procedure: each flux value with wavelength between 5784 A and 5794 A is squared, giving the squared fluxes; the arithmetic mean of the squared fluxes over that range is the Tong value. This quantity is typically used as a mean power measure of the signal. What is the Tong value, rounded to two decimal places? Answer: 0.74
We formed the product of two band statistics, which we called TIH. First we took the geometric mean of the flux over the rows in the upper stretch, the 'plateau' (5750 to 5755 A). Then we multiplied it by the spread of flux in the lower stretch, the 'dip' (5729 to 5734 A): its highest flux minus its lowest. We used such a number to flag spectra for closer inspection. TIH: 0.10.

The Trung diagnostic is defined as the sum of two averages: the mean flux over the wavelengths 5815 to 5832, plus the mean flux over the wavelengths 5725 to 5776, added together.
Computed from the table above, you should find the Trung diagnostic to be 1.90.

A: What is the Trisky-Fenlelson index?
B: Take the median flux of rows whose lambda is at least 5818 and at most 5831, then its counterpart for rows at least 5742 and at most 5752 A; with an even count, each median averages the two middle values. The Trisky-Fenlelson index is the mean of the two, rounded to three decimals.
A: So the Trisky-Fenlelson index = 0.900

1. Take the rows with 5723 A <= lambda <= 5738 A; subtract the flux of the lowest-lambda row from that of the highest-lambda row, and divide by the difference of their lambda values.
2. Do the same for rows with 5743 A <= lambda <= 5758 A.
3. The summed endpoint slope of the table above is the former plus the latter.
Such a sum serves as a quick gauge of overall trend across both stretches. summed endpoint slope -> -0.014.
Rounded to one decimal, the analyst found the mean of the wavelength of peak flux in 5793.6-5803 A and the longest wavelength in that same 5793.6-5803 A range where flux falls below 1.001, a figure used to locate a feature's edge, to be 5799.6 A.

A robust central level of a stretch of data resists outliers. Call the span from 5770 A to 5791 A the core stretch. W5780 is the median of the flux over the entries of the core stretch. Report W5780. 0.98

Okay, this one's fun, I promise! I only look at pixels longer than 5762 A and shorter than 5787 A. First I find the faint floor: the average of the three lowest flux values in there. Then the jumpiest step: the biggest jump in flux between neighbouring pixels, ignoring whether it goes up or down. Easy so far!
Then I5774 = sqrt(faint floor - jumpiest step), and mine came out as 0.897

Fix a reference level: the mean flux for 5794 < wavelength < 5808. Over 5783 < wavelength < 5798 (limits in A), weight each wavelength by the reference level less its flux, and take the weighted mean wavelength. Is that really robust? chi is 5789.2 A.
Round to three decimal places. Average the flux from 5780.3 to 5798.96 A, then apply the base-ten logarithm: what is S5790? -0.048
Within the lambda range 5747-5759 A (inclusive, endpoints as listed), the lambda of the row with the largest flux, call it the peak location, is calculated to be 5758.37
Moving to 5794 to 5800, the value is 5799.62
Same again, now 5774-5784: 5778.30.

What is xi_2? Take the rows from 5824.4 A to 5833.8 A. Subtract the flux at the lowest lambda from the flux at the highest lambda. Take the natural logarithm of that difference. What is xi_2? -2.2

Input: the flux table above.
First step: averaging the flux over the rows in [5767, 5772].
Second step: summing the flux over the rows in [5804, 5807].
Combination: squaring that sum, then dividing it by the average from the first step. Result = 4.1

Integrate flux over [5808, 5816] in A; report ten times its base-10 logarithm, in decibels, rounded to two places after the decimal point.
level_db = 9.04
